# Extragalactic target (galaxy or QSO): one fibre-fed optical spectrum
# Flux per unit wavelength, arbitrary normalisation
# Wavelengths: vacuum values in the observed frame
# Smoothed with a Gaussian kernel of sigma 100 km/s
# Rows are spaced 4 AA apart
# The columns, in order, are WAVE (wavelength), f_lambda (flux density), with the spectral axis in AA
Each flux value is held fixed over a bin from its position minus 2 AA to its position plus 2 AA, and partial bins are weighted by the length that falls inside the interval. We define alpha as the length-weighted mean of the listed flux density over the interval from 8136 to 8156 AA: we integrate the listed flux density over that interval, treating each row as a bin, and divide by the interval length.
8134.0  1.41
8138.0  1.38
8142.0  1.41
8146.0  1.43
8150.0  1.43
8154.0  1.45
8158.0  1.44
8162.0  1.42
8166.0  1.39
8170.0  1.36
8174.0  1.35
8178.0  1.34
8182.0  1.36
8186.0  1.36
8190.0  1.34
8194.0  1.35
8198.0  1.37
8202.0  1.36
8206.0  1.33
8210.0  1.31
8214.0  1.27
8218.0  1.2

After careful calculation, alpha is 1.42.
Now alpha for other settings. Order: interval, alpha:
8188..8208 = 1.35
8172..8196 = 1.35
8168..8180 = 1.35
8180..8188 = 1.36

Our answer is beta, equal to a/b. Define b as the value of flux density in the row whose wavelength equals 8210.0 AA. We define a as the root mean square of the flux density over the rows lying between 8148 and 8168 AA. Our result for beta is 1.09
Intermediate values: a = 1.43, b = 1.31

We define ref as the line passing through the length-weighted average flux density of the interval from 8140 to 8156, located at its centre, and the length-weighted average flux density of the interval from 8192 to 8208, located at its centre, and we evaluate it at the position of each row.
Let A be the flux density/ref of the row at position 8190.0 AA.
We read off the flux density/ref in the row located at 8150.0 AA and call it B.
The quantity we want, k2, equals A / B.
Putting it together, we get 0.98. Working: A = 0.980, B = 1.00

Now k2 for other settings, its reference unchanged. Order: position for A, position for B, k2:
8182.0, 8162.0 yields 0.98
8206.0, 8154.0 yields 0.97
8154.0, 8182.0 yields 1.03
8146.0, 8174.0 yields 1.03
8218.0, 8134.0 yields 0.93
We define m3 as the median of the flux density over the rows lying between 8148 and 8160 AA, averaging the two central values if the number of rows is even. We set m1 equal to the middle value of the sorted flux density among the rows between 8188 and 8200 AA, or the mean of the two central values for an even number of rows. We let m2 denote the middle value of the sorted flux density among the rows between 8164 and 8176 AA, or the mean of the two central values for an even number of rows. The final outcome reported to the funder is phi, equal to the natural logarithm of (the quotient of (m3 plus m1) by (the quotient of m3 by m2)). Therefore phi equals 0.97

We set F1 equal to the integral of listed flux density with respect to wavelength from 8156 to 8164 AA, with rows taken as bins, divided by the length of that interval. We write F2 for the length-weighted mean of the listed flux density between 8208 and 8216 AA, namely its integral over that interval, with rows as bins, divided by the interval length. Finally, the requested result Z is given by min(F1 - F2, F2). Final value 0.14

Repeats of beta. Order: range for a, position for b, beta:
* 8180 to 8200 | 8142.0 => 0.96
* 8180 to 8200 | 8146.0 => 0.95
